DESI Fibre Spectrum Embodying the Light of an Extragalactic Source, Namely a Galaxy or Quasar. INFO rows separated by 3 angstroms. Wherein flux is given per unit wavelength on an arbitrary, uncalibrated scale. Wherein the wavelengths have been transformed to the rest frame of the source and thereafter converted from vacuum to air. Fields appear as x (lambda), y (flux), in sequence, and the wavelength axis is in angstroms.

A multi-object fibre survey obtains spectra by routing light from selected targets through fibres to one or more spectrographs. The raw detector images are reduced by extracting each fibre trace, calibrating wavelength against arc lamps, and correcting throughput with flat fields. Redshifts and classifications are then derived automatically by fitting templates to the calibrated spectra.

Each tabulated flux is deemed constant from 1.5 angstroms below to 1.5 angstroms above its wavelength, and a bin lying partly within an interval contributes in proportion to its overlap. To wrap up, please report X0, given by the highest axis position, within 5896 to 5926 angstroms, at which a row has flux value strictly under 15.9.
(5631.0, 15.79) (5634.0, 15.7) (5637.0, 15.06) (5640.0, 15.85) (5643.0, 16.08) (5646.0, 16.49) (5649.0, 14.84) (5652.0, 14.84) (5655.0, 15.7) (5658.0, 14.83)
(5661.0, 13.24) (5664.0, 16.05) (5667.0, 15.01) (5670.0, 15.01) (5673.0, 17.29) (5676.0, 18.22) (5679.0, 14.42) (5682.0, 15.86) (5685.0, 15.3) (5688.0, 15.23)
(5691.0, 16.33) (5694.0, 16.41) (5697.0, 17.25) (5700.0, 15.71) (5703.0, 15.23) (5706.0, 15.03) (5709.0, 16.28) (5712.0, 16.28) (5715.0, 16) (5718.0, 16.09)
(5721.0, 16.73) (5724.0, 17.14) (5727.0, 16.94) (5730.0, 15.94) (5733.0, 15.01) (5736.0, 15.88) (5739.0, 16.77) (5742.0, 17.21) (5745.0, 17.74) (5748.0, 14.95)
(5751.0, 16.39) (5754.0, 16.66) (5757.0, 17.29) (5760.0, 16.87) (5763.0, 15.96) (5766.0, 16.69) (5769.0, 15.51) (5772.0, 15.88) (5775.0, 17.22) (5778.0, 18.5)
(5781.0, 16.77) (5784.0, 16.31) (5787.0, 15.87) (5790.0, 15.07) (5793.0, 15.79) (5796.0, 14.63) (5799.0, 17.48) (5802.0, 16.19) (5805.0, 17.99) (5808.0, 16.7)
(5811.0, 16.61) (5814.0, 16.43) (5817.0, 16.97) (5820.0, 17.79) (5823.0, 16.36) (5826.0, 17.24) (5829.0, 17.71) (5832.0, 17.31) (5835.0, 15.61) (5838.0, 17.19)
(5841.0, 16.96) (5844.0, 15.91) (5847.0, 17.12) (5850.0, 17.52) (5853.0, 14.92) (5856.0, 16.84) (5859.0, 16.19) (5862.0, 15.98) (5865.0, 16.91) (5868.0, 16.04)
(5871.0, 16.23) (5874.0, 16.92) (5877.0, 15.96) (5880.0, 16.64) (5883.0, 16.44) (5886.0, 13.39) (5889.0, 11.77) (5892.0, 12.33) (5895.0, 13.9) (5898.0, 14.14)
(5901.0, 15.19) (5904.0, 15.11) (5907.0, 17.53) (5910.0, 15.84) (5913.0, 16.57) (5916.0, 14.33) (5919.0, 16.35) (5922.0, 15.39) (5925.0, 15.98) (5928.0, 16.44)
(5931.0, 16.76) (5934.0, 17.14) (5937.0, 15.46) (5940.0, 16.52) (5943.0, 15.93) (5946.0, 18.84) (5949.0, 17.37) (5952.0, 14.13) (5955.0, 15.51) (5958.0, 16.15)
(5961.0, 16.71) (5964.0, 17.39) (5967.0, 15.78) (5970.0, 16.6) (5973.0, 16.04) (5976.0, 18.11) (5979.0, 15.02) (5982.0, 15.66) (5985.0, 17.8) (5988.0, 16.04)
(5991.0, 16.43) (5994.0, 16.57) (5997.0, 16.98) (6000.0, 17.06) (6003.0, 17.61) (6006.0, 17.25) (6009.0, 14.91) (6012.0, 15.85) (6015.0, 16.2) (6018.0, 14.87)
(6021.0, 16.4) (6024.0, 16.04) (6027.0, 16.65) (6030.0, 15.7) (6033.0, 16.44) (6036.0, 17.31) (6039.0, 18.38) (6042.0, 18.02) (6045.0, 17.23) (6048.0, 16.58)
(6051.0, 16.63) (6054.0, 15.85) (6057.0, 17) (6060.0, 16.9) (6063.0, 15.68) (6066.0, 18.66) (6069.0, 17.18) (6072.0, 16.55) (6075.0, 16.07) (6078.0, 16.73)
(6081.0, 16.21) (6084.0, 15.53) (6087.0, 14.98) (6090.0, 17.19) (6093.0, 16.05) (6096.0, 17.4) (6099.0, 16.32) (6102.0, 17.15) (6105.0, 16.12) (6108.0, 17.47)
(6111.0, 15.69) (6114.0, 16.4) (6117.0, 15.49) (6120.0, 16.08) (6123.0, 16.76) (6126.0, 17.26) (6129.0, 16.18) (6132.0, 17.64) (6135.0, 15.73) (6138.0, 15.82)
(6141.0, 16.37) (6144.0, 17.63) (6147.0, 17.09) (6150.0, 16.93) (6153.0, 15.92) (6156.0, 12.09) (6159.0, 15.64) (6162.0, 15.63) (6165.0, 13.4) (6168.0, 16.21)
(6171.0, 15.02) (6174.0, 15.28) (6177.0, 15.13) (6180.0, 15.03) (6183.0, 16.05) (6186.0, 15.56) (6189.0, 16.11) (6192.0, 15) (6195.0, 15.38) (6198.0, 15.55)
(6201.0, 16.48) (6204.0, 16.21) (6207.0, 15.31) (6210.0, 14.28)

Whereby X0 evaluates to 5922.0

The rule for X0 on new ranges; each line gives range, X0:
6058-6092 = 6087.0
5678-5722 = 5706.0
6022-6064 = 6063.0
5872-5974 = 5967.0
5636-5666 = 5661.0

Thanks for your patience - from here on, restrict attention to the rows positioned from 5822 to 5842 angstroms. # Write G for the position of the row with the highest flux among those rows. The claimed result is 5829.0 angstroms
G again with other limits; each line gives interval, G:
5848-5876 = 5850.0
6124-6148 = 6132.0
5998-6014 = 6003.0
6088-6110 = 6108.0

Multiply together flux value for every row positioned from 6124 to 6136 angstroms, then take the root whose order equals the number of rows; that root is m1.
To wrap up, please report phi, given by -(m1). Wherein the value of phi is -16.7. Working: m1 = 16.7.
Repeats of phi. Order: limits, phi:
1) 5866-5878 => -16.3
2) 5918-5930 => -16.0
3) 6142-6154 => -16.9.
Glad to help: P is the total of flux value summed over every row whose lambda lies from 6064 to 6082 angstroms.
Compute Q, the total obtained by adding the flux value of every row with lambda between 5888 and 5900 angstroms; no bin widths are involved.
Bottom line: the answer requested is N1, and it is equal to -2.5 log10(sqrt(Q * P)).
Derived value -4.7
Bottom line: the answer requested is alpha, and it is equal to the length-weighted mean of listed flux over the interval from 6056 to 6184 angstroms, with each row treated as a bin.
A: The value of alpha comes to 16.2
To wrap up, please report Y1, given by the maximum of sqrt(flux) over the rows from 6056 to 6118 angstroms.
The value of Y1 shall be 4.32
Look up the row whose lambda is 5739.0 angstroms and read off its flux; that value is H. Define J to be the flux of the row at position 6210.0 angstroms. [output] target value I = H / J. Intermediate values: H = 16.77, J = 14.28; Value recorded 1.17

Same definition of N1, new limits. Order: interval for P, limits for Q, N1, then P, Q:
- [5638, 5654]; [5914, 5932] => -4.8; 78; 95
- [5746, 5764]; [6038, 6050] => -4.8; 98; 70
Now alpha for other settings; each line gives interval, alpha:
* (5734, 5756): 16.5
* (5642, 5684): 15.6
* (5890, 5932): 15.4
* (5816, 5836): 17.0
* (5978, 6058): 16.5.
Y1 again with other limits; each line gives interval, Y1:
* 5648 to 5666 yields 4.01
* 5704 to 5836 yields 4.30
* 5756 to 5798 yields 4.30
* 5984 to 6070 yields 4.32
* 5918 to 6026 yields 4.34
